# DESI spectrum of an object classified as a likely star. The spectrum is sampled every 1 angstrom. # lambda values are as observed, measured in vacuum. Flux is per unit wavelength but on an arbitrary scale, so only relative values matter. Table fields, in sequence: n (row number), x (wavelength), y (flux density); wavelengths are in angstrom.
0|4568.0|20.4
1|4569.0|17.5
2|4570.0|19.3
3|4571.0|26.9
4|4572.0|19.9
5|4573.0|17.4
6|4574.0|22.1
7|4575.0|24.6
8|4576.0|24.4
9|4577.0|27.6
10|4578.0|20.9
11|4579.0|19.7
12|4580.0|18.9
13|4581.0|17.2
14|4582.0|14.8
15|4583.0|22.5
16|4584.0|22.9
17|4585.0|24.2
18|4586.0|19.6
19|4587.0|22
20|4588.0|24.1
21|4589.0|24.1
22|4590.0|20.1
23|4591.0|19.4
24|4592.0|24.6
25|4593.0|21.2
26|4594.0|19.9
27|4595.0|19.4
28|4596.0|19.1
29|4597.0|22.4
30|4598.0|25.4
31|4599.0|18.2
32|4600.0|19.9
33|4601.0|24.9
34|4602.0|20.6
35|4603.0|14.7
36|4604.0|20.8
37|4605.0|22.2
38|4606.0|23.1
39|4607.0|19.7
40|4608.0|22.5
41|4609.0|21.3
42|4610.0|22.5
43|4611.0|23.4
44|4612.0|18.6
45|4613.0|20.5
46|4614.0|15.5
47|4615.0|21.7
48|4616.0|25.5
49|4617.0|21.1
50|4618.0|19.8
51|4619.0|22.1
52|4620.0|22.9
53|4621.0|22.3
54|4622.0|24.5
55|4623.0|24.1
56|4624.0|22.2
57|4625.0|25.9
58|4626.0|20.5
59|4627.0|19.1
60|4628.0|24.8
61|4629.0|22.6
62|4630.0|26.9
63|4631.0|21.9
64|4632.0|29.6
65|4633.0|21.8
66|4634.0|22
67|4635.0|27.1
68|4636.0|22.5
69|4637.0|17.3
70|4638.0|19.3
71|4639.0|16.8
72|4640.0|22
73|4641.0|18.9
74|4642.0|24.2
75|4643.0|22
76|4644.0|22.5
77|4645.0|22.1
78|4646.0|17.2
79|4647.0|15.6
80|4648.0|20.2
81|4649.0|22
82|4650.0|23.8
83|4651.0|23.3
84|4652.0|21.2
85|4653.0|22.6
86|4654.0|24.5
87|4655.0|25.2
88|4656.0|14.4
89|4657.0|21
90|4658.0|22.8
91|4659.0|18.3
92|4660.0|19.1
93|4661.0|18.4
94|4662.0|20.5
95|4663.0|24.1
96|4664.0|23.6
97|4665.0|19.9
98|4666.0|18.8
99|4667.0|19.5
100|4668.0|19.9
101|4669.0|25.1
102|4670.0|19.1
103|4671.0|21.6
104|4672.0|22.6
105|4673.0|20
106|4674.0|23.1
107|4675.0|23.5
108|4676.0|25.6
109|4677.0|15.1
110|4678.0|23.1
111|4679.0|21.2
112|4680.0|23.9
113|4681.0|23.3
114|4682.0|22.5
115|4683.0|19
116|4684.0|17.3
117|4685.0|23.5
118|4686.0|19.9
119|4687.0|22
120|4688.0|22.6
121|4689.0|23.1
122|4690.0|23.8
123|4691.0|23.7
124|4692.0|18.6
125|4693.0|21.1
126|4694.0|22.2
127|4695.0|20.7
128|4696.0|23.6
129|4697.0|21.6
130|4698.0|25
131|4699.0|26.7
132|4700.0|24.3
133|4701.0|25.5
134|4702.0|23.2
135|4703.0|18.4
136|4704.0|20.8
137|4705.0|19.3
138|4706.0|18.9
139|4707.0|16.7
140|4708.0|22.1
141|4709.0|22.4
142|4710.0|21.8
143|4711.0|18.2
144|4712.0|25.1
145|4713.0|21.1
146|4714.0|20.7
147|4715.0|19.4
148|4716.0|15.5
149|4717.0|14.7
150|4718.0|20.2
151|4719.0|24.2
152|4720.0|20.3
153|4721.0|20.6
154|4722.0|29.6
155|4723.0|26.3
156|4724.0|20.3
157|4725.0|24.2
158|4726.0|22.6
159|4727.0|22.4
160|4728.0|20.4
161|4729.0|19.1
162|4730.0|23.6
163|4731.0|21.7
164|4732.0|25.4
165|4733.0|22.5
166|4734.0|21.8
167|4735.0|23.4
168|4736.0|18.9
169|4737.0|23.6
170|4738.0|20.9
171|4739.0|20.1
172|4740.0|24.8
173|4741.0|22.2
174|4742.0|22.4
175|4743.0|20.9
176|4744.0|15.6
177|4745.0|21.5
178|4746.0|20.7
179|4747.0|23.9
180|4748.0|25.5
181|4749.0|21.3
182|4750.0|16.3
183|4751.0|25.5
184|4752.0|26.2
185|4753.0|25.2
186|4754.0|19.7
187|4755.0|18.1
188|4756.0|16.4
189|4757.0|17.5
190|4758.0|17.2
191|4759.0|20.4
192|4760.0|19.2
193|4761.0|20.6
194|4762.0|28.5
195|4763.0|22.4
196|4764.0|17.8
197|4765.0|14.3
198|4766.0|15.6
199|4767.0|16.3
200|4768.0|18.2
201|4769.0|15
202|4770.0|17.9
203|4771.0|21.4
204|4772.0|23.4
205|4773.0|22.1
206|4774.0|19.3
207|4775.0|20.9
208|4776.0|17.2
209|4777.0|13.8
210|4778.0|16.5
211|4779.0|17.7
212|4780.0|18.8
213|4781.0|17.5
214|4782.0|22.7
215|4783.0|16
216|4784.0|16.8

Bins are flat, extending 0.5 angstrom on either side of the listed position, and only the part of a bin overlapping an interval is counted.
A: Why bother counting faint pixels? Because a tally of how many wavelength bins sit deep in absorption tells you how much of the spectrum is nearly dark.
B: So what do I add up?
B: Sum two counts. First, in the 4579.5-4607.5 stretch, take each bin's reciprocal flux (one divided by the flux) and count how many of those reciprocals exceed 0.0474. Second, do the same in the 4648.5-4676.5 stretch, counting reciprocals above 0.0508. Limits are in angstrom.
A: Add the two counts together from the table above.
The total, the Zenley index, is 22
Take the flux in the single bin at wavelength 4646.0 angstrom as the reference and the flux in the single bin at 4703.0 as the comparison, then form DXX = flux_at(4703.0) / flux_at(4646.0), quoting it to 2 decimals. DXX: 1.07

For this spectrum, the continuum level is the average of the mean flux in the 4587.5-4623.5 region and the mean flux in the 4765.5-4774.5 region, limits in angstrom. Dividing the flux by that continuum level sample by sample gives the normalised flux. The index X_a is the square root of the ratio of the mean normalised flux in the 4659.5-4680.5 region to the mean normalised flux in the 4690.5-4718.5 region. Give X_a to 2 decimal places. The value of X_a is 1.00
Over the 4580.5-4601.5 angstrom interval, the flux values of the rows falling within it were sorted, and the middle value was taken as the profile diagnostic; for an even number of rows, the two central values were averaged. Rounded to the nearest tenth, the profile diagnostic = 21.2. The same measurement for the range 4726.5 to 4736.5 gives 22.1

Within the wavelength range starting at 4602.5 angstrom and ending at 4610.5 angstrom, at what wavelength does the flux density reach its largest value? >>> 4606.0 angstrom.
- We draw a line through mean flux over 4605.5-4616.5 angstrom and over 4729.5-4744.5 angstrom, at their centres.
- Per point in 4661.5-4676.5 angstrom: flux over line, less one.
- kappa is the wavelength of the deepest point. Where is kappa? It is 4666.0 angstrom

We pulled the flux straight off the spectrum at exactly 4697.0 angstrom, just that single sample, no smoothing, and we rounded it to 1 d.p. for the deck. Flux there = 21.6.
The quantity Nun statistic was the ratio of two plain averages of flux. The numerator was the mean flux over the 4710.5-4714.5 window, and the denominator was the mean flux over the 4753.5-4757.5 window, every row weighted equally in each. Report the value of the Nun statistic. 1.19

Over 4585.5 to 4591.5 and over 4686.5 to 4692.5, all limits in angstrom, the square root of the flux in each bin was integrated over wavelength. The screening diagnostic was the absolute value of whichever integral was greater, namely 28.3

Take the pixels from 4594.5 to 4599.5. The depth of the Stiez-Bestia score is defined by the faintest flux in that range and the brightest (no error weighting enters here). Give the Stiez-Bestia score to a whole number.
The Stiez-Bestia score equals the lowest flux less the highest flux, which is -7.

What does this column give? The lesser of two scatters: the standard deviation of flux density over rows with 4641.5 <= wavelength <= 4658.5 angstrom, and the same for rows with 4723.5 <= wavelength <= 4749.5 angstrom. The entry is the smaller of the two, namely 2.2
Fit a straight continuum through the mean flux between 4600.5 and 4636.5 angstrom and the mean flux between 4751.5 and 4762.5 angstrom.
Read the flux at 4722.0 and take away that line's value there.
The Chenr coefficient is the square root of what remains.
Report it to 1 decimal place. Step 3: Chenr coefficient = 2.9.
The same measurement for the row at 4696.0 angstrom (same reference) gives 1.5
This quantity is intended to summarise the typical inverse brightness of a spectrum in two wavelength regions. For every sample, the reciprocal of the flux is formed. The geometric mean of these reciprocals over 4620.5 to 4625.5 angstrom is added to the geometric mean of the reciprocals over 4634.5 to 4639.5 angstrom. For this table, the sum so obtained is 0.091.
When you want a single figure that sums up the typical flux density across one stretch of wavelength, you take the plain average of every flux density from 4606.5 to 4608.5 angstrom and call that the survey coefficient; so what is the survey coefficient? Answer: 21.1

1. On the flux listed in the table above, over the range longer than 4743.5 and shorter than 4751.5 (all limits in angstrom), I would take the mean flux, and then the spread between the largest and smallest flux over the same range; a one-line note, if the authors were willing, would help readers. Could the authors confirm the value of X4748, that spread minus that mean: -11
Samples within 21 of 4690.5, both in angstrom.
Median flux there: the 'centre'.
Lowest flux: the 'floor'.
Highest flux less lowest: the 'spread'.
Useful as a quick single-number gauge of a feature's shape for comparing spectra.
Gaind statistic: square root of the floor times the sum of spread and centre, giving 22.6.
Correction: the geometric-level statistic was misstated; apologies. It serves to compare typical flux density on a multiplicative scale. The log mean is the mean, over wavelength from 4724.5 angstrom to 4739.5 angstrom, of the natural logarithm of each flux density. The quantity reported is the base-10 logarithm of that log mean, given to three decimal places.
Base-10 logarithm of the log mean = 0.490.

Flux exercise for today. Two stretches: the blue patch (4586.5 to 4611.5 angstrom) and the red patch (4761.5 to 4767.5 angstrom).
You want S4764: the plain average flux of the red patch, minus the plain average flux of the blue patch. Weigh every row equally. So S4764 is -2.3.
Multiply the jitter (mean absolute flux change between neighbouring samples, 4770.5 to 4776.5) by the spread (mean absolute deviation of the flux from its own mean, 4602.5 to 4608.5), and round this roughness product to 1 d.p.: 5.0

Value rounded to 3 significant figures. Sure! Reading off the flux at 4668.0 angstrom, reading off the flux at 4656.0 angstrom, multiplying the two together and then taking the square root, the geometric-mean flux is 16.9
